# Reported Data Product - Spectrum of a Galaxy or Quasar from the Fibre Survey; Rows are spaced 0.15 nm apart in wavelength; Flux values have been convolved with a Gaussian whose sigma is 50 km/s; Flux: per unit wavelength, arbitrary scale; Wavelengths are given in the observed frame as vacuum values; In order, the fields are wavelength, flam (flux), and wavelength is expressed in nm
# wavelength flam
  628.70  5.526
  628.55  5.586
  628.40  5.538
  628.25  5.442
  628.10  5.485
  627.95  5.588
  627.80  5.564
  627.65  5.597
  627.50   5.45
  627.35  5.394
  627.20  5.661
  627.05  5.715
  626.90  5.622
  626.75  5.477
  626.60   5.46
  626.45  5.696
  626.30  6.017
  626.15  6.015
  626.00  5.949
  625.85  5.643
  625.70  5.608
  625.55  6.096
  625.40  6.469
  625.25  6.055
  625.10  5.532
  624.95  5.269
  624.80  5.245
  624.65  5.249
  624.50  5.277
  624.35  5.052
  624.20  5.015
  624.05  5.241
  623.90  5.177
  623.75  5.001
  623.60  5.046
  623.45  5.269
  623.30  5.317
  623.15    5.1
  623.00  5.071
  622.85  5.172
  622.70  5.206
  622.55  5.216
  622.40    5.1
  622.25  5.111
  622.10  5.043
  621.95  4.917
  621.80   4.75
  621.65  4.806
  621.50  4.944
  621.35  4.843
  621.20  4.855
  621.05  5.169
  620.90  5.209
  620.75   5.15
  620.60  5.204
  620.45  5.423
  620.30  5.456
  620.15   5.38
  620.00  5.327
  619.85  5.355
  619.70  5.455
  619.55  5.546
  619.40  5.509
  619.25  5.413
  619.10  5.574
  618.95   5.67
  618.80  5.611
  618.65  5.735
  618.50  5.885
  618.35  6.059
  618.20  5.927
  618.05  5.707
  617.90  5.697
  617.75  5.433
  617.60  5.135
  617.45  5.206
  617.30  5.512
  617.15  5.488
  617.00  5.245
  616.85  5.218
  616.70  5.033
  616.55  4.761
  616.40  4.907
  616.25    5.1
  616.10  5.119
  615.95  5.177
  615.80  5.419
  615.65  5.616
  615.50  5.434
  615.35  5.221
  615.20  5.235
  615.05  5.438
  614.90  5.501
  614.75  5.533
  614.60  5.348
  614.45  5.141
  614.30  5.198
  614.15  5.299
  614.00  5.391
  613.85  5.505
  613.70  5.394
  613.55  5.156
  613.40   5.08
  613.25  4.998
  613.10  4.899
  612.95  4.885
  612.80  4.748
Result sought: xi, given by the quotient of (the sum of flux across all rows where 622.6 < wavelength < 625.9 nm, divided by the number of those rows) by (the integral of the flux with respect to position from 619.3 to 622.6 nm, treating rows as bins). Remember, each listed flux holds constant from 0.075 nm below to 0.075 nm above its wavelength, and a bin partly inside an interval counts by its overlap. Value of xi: 0.315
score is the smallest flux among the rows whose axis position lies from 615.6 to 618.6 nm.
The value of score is 4.761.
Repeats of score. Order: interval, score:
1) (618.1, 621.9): 4.75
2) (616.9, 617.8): 5.135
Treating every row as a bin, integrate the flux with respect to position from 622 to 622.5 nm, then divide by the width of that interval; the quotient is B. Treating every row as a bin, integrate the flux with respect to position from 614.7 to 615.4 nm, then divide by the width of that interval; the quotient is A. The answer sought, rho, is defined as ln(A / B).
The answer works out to 0.06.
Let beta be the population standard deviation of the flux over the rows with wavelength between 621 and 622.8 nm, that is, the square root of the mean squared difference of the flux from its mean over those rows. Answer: 0.16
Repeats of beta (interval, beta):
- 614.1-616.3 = 0.16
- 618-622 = 0.35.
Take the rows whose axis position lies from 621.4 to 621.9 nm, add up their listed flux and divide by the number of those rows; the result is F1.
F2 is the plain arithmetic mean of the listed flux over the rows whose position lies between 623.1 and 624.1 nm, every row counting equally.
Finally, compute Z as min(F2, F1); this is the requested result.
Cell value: 4.83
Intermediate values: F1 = 4.83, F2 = 5.2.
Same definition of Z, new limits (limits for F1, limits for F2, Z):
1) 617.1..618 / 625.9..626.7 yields 5.41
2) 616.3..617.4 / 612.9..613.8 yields 5.07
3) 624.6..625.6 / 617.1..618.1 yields 5.45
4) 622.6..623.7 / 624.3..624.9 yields 5.17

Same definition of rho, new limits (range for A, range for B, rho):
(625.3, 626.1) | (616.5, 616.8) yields 0.19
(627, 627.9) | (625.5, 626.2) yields -0.05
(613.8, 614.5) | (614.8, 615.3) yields -0.02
